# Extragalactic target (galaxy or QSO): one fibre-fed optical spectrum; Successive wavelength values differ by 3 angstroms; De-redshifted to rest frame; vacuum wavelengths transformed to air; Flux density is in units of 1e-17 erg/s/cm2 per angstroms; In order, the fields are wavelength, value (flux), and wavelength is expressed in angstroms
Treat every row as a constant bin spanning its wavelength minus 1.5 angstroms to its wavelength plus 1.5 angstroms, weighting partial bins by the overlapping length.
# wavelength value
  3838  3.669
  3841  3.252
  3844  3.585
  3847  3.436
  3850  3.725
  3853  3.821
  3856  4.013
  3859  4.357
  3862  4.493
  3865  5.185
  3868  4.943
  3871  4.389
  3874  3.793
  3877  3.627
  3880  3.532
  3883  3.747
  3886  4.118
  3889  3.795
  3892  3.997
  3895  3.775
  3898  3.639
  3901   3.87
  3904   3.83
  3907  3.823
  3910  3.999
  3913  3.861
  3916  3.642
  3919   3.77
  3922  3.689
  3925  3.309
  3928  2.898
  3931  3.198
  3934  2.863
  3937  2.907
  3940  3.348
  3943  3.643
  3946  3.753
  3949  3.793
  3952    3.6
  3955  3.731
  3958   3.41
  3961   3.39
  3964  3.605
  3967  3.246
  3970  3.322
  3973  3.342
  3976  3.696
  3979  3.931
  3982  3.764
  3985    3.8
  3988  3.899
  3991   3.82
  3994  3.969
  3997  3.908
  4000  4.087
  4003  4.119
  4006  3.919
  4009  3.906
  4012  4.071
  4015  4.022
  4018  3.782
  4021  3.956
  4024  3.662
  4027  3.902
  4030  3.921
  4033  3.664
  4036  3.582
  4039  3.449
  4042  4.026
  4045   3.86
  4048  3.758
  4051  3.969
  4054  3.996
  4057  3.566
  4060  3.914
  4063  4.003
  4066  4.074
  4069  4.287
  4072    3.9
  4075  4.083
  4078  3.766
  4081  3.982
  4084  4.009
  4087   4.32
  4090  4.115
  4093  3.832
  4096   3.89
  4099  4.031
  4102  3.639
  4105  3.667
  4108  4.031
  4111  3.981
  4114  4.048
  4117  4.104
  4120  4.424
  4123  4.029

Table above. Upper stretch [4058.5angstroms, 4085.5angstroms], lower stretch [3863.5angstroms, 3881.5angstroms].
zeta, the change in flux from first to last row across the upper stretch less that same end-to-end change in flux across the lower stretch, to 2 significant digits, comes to 1.7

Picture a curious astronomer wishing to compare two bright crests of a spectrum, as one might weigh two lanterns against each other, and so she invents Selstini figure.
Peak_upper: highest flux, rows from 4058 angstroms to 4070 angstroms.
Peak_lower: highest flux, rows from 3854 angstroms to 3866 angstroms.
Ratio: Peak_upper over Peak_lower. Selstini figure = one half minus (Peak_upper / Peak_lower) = -0.33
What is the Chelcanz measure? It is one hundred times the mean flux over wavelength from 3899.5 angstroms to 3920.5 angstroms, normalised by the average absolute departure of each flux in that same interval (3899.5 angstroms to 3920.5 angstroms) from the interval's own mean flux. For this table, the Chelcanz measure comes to 5390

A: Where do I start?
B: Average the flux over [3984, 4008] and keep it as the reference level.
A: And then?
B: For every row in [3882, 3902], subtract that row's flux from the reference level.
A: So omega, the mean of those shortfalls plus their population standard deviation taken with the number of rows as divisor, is 0.24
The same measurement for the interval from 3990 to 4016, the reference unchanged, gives 0.05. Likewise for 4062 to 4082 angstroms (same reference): 0.08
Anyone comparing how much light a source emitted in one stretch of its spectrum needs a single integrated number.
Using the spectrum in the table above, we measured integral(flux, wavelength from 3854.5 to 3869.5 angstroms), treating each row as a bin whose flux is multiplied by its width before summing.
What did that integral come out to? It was 69.0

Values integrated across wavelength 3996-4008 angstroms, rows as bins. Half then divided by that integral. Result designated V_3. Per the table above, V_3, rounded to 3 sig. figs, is 0.0104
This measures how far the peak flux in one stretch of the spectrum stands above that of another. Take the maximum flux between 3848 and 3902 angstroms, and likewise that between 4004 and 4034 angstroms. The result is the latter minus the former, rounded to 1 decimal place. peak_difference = -1.1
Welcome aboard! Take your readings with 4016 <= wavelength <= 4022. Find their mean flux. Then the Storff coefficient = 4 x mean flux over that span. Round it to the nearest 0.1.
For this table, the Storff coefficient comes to 15.5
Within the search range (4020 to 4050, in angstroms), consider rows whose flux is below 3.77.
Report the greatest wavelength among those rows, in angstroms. 4048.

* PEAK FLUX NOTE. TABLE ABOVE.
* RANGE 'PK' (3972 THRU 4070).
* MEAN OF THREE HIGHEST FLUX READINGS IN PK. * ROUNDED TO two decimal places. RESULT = 4.16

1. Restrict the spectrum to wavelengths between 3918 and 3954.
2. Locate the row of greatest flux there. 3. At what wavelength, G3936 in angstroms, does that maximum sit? 3949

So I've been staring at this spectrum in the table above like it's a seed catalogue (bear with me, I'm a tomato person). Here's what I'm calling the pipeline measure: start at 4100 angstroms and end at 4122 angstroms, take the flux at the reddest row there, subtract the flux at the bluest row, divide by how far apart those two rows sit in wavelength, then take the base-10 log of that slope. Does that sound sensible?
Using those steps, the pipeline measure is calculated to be -1.4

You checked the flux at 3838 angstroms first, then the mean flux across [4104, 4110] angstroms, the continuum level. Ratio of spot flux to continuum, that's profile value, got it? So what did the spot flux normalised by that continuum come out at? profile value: 0.95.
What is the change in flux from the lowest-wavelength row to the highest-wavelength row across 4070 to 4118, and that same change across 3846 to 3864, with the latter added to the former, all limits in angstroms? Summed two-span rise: 1.3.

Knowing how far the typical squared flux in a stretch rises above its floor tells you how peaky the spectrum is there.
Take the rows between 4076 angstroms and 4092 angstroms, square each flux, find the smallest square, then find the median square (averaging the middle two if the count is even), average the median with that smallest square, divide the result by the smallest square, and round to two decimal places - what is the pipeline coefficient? 1.07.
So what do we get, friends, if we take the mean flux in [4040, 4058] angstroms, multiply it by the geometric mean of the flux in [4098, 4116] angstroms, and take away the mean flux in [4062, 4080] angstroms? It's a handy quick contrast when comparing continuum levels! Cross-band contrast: 11.0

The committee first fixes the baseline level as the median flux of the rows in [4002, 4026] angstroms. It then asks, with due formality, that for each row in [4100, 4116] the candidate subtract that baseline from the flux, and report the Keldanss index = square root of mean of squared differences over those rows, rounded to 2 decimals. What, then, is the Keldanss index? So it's 0.19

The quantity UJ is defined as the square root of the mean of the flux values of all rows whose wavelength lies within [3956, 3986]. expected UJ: 1.88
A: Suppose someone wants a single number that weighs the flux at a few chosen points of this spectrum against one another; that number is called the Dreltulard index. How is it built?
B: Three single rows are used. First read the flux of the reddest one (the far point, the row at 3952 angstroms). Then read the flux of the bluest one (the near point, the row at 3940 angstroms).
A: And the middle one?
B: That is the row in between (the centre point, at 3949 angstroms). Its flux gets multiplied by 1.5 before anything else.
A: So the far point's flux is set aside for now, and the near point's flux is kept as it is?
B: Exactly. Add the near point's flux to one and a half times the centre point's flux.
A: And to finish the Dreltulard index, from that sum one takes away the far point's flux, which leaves 5.44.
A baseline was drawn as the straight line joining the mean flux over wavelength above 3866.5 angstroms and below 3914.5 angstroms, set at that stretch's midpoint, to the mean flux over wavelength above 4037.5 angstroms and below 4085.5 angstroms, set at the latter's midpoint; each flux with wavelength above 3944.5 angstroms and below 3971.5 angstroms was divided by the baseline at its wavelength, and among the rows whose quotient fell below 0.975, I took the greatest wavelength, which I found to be 3970 angstroms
